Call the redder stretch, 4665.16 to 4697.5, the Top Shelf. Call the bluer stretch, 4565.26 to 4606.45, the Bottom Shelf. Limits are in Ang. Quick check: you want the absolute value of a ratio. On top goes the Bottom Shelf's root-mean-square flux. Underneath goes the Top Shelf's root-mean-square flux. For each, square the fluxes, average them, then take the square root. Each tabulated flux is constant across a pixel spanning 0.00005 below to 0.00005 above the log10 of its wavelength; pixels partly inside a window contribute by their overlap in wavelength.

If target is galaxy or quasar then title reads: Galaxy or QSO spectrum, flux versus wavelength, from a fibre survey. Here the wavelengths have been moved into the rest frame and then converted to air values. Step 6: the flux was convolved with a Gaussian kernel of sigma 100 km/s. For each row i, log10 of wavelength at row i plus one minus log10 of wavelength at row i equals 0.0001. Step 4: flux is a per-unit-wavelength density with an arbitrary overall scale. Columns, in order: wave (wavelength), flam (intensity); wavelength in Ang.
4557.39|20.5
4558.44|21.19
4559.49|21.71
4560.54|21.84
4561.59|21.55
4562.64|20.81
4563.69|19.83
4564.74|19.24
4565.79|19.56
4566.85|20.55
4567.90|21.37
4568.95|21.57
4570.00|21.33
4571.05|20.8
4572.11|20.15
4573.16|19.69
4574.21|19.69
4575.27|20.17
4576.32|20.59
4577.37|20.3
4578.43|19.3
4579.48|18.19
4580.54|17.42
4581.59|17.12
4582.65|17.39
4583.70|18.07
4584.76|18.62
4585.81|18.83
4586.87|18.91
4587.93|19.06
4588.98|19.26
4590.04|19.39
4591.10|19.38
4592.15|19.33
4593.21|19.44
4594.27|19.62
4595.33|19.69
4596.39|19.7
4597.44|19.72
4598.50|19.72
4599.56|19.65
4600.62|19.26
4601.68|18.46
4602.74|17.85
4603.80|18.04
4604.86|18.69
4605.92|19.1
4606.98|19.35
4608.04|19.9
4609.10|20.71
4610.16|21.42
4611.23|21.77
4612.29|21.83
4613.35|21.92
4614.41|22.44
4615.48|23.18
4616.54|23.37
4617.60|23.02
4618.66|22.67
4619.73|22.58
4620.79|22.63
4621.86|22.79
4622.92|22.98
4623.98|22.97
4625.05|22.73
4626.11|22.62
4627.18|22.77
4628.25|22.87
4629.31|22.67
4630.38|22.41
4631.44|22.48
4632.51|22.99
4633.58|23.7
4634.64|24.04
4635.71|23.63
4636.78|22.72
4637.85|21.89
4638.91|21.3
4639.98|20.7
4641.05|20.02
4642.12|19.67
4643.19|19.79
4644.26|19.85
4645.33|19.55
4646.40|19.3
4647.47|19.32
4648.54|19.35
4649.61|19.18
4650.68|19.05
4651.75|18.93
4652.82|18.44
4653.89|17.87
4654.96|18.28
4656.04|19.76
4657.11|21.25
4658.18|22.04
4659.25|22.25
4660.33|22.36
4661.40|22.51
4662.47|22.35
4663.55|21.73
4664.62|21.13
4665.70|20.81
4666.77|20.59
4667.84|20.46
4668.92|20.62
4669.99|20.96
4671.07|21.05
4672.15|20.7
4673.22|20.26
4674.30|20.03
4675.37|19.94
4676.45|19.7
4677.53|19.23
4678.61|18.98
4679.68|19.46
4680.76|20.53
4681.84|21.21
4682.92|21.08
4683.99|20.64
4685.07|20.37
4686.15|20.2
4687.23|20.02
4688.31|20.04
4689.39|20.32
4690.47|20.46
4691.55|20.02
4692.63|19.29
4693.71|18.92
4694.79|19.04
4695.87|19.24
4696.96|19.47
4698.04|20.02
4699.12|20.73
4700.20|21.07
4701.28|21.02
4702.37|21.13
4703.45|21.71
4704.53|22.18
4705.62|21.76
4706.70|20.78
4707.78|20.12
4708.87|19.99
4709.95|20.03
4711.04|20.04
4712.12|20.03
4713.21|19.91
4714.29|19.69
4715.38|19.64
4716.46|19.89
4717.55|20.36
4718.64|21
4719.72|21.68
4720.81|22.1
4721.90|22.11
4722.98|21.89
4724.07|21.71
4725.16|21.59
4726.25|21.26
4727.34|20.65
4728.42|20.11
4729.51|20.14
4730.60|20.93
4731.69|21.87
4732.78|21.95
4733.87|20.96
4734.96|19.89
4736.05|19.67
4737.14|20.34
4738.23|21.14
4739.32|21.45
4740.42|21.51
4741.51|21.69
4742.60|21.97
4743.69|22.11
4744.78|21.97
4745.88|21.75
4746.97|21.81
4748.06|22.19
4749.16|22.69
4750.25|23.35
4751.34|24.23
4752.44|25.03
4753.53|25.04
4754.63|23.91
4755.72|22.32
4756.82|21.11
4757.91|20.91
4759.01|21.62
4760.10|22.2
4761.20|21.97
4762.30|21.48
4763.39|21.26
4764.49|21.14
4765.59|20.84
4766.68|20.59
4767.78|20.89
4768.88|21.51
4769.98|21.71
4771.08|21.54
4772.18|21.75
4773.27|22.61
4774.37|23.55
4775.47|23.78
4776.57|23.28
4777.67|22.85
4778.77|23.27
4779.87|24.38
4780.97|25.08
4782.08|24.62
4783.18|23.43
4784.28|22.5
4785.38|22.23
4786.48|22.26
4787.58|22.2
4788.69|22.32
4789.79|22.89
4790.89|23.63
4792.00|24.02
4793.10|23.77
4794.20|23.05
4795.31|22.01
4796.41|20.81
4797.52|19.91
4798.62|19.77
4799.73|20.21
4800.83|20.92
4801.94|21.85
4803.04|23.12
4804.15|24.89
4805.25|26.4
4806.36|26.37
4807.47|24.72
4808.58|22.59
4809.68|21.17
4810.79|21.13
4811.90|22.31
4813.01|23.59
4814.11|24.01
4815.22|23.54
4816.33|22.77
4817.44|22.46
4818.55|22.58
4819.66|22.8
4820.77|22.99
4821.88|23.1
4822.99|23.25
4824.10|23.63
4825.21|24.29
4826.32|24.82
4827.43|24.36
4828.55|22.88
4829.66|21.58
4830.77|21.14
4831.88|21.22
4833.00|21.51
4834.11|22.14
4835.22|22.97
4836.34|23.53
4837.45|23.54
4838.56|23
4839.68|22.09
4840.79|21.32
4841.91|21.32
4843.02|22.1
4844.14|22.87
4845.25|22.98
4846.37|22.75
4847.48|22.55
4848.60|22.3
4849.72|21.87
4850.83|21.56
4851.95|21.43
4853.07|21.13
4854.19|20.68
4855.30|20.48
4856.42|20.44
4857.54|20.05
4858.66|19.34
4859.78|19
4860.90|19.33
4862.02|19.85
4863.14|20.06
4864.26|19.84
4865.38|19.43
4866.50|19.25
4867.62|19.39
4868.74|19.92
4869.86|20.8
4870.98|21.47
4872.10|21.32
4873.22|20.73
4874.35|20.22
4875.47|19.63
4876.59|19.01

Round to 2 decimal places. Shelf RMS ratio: 0.96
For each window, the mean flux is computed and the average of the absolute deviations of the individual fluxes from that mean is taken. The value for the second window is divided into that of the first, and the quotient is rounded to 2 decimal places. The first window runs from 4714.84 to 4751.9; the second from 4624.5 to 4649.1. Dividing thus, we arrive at 0.54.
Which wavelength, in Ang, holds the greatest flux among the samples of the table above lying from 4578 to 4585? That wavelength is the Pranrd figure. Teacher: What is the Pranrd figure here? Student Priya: 4578.43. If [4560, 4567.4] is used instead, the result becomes 4560.54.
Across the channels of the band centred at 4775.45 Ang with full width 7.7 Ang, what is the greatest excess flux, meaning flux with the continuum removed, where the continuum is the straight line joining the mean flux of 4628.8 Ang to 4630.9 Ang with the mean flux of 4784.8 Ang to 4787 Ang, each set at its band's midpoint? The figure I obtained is 1.5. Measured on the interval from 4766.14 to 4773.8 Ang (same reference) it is 0.3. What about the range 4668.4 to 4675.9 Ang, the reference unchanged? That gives -1.4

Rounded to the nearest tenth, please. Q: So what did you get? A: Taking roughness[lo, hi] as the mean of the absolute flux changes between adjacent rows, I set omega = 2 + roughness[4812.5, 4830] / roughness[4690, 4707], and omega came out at 3.2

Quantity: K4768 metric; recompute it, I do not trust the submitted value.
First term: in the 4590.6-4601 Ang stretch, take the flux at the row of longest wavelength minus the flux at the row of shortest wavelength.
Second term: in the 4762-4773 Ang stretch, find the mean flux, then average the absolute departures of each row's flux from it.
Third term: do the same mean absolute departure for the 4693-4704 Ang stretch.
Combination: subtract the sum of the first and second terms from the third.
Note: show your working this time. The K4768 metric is 0.69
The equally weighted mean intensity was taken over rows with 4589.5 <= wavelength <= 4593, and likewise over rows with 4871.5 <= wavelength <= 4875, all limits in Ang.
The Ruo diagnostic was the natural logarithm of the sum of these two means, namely 3.69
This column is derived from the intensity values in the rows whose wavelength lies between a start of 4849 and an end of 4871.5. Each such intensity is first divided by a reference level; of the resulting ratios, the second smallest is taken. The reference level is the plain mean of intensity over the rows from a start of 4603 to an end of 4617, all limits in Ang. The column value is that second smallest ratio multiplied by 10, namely 9.2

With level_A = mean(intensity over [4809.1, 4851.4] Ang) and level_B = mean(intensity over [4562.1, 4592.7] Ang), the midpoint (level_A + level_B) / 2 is 21.1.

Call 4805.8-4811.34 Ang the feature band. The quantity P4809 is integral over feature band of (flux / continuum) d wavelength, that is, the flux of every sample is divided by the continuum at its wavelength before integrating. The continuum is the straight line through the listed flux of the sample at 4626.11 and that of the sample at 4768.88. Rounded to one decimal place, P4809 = 6.1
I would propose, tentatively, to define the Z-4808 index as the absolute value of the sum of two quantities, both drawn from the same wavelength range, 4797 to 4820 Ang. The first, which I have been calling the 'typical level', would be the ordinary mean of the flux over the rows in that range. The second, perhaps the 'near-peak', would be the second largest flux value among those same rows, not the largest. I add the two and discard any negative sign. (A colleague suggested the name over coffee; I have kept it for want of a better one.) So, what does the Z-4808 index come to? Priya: 49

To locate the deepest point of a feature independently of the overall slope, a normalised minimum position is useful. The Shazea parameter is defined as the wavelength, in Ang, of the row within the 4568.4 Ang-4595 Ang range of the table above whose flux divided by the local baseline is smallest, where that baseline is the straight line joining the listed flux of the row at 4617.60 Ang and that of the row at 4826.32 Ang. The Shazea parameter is 4581.59 Ang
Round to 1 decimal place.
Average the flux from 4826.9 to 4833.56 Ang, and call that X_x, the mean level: 22.1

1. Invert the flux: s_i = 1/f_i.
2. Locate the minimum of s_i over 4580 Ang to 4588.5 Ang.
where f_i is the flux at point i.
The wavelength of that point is 4587.93 Ang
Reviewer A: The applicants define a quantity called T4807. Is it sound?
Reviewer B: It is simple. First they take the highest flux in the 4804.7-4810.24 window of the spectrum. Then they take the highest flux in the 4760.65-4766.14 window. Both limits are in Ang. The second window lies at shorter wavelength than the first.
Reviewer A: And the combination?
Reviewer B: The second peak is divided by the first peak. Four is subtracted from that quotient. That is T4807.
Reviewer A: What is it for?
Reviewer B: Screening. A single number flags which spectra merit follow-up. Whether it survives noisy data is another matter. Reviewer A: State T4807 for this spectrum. -3.17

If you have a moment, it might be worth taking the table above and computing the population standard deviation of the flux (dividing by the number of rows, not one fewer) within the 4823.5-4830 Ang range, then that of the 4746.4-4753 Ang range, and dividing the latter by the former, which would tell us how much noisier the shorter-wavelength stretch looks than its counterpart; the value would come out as 1.0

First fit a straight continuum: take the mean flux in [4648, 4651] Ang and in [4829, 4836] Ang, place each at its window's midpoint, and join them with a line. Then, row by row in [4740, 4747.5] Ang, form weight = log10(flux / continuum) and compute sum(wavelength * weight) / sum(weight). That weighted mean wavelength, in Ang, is 4743.8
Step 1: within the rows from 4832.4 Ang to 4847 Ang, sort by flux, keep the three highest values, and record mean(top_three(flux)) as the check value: 23.4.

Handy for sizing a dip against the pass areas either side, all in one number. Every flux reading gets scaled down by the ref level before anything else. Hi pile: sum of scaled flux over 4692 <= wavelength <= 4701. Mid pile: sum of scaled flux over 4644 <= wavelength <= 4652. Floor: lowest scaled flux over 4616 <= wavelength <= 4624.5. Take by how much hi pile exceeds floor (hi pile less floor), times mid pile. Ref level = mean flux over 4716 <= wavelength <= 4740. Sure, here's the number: 47.2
